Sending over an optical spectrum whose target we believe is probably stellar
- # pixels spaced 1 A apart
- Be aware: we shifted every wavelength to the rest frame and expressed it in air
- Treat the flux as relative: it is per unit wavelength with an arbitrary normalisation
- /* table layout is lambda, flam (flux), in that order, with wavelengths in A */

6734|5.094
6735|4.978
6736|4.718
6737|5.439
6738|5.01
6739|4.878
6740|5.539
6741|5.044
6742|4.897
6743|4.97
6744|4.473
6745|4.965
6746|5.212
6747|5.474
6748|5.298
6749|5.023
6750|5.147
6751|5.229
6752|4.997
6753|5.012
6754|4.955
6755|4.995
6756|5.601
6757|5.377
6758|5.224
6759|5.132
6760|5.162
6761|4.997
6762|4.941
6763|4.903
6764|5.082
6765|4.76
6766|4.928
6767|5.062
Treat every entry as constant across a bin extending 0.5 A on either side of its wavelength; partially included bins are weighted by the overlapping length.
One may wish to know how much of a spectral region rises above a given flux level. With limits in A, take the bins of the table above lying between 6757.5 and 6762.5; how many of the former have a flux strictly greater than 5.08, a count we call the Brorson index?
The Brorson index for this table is 3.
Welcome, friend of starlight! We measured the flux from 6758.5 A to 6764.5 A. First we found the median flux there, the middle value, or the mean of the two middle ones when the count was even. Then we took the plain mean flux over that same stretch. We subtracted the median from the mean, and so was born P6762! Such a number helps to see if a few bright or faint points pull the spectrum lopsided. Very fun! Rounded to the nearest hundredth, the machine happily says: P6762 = 0.00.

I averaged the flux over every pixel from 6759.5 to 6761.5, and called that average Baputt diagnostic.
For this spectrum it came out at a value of 5.1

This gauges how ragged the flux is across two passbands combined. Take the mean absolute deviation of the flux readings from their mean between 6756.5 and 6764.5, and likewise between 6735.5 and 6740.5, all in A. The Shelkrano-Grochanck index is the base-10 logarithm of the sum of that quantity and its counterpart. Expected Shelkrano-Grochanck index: -0.38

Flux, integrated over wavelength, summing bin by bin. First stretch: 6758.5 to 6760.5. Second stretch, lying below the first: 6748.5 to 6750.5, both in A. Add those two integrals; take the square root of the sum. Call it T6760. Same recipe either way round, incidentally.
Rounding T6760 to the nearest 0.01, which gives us 4.52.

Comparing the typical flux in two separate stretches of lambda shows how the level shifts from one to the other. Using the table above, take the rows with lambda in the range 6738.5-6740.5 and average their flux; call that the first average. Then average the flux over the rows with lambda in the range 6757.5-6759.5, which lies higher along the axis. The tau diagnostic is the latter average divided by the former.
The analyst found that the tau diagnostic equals 0.99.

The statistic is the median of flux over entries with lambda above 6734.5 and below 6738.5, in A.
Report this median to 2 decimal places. 4.99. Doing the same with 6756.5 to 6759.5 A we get 5.22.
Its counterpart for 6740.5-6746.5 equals 4.97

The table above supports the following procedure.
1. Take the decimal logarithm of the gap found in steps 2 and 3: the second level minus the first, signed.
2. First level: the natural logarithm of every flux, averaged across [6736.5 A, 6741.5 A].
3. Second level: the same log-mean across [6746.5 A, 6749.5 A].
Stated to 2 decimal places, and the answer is -1.78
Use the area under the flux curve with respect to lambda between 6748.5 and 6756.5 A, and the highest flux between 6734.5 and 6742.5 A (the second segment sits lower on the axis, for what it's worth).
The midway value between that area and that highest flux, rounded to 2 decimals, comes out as 23.25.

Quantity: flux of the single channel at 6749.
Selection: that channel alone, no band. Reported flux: 5.023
